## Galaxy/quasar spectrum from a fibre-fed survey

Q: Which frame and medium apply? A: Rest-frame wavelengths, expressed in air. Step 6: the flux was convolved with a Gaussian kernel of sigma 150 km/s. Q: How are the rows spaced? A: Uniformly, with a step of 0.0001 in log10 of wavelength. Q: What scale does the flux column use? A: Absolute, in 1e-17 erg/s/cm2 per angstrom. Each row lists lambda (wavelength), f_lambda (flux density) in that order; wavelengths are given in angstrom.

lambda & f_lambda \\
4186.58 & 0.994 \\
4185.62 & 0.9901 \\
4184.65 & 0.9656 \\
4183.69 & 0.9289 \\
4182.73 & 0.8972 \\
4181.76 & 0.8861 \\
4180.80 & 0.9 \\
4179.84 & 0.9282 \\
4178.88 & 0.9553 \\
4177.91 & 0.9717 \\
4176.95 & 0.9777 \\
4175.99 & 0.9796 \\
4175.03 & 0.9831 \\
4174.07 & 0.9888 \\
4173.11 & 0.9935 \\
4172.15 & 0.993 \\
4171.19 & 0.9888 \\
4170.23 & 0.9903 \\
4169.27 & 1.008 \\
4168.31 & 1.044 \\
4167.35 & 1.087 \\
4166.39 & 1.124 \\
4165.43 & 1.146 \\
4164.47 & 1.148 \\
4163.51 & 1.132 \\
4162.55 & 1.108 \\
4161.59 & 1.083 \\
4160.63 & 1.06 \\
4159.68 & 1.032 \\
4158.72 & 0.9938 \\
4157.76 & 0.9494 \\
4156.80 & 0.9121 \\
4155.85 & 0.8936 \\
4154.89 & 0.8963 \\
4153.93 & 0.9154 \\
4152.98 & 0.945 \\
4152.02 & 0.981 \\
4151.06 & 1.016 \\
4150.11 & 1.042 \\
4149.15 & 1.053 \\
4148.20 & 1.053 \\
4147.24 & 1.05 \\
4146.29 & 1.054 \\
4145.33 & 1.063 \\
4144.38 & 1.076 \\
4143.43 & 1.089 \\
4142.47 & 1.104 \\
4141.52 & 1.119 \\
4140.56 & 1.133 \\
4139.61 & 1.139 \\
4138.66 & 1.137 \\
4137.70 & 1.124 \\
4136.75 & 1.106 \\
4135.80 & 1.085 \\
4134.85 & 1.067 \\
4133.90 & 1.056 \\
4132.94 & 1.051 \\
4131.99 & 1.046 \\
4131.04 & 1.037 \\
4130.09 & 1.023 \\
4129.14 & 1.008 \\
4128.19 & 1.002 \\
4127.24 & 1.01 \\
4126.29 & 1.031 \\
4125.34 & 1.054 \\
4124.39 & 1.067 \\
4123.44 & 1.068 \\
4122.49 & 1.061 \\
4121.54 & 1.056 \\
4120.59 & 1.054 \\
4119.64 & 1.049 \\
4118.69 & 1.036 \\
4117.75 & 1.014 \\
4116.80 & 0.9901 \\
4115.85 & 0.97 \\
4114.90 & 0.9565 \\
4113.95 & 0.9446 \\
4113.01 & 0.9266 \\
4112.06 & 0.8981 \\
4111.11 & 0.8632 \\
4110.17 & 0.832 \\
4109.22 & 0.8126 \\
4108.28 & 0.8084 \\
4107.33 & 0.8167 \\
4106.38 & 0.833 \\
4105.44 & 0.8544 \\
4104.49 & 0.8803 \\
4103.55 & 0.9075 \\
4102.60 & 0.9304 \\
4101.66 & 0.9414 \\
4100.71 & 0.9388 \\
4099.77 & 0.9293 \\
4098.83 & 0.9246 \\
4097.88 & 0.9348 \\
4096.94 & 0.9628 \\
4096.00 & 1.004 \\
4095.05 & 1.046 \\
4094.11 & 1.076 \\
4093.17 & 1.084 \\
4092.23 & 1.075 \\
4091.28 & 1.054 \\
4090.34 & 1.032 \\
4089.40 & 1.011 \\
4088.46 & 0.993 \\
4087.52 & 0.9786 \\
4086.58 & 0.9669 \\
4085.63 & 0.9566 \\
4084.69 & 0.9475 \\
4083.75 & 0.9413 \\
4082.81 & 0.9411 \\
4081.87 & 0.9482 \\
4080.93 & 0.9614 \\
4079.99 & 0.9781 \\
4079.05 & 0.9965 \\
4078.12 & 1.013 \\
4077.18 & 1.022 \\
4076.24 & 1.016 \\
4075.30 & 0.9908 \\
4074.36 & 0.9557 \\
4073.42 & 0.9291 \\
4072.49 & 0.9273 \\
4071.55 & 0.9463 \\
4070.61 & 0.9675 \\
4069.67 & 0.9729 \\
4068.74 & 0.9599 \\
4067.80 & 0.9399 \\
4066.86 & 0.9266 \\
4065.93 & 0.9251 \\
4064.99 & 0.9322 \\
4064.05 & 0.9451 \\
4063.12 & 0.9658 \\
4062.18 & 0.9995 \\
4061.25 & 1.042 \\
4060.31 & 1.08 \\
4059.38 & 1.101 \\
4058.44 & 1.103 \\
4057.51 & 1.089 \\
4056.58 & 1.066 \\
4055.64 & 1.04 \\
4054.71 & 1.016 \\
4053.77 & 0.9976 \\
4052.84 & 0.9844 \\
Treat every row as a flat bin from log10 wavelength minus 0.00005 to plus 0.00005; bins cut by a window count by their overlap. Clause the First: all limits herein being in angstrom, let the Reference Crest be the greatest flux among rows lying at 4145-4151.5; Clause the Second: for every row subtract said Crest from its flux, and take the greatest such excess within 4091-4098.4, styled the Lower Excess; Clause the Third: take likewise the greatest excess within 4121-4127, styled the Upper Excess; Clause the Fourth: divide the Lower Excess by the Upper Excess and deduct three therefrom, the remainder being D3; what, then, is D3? 1.2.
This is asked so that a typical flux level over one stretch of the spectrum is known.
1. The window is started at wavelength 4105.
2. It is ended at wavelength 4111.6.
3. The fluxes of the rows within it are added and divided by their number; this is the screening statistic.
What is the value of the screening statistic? 0.83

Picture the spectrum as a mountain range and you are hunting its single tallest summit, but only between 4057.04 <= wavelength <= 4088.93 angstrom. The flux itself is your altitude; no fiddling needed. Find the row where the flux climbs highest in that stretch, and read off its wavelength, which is 4058.44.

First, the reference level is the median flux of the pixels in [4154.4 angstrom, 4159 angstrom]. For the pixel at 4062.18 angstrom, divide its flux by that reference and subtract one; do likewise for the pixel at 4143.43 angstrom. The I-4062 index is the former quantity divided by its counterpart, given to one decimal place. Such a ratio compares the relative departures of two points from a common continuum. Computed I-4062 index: 0.5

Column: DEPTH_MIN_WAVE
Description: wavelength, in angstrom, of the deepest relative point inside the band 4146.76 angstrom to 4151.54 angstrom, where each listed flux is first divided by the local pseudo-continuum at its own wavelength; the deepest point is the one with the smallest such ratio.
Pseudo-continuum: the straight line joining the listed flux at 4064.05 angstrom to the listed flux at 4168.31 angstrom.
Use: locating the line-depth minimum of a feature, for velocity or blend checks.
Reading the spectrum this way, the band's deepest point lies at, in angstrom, 4151.06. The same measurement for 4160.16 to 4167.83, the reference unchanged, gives 4160.63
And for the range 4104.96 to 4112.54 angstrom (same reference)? 4108.28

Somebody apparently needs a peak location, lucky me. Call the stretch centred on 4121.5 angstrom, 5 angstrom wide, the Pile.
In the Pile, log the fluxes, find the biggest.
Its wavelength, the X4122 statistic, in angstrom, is 4123.44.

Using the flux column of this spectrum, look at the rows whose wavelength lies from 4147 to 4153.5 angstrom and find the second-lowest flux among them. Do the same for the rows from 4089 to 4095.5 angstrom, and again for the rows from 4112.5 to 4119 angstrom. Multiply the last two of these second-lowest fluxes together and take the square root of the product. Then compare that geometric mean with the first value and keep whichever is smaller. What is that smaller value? 0.98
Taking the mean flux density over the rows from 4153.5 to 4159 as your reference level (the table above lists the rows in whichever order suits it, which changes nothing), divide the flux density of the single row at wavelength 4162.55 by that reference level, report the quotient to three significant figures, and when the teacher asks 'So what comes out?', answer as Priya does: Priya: 1.20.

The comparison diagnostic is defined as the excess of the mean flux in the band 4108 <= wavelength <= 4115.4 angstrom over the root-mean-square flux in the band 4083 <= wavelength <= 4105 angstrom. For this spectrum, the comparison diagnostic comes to -0.10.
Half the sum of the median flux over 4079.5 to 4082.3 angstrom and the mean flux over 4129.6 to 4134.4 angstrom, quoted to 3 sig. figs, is 1.00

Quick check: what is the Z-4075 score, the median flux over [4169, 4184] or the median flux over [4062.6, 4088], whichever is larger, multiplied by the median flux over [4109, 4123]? 0.95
